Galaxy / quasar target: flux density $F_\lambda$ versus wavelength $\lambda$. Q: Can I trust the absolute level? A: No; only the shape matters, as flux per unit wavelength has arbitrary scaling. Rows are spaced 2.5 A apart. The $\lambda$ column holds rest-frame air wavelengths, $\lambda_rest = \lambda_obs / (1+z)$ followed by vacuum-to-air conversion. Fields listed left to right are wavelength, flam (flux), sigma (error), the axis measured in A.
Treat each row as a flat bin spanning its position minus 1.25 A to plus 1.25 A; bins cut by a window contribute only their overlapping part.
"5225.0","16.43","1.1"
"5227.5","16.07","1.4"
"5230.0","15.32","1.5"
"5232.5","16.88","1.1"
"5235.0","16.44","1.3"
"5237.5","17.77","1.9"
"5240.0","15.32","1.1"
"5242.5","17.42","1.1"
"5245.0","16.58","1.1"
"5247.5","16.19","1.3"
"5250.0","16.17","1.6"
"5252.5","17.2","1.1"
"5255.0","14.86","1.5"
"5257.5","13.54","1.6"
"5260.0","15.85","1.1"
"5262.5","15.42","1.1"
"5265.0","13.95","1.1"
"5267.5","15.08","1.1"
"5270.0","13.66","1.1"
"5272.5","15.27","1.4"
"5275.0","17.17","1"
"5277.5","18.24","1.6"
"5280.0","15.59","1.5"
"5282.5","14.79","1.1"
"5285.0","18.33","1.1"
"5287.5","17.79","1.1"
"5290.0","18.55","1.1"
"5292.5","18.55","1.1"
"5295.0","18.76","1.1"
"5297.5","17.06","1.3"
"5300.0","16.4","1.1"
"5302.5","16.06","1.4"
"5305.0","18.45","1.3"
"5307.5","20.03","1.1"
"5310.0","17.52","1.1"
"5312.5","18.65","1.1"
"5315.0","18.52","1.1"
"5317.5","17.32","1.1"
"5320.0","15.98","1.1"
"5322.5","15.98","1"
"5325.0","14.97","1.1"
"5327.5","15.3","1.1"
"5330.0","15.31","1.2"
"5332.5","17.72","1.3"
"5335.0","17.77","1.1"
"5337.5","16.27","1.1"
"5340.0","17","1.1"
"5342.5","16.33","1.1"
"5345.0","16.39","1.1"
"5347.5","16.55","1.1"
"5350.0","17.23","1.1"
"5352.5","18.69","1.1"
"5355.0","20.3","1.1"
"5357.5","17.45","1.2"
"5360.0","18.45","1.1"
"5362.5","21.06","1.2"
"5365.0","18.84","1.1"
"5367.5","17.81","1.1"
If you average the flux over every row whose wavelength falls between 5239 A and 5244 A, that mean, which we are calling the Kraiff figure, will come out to 16.4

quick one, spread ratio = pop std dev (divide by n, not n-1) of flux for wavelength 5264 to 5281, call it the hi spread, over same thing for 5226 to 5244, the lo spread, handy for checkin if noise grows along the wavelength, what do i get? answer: 1.7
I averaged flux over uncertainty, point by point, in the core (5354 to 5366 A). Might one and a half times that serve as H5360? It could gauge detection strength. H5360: 25.3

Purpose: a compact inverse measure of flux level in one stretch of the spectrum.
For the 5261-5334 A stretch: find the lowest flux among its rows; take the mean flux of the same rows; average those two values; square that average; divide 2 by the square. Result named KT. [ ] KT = 0.0086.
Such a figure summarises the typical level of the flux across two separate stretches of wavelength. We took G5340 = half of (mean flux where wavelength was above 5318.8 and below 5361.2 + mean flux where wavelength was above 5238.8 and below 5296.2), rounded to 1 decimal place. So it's 16.6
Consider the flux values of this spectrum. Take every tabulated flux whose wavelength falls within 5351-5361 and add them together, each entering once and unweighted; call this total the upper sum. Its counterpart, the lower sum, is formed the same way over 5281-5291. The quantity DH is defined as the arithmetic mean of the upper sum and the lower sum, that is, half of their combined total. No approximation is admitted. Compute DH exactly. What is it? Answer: 72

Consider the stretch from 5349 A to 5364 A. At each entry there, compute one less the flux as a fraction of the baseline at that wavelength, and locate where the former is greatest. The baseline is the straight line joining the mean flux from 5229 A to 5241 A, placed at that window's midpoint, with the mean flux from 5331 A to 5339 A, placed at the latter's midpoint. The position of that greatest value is 5350.0 A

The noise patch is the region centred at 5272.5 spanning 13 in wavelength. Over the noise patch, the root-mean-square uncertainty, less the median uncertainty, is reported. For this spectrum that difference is 0.16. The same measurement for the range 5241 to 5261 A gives 0.12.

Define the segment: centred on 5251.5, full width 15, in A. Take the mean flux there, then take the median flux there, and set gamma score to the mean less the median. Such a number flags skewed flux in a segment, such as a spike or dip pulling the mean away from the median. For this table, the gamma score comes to -0.4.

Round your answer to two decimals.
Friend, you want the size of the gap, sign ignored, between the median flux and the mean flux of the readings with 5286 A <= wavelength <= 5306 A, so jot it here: 0.42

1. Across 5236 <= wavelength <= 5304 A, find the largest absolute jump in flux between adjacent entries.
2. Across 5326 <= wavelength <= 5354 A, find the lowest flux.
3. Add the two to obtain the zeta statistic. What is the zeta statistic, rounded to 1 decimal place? 18.8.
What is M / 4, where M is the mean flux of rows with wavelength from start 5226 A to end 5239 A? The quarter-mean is 4.12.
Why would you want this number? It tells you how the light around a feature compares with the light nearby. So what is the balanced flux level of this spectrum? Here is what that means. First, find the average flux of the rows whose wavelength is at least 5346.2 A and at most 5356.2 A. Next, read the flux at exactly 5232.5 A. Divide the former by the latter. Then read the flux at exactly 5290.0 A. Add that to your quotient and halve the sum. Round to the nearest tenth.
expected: 9.8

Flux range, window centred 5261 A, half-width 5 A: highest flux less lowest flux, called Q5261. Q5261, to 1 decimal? 2.3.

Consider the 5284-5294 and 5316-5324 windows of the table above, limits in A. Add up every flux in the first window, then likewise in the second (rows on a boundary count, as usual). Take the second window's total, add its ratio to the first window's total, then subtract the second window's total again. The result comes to 0.67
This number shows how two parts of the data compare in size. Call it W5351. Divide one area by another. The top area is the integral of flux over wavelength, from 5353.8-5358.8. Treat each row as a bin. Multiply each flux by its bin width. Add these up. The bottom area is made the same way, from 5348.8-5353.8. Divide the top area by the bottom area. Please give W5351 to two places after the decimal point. 1.05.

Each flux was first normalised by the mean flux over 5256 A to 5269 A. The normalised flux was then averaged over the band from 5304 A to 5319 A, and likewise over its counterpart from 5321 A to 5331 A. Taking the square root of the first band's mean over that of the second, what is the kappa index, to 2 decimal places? 1.09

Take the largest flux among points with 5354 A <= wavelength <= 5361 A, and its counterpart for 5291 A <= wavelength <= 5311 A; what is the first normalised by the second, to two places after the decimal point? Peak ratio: 1.01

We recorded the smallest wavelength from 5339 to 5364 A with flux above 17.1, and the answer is 5350.0 A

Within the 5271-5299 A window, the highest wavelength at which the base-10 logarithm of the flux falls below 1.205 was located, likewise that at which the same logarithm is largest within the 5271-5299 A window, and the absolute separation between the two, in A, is 12.5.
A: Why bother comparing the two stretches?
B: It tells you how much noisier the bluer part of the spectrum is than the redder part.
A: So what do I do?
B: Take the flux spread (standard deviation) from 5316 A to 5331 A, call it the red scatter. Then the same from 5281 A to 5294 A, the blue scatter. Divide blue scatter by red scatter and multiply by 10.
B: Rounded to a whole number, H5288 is 19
